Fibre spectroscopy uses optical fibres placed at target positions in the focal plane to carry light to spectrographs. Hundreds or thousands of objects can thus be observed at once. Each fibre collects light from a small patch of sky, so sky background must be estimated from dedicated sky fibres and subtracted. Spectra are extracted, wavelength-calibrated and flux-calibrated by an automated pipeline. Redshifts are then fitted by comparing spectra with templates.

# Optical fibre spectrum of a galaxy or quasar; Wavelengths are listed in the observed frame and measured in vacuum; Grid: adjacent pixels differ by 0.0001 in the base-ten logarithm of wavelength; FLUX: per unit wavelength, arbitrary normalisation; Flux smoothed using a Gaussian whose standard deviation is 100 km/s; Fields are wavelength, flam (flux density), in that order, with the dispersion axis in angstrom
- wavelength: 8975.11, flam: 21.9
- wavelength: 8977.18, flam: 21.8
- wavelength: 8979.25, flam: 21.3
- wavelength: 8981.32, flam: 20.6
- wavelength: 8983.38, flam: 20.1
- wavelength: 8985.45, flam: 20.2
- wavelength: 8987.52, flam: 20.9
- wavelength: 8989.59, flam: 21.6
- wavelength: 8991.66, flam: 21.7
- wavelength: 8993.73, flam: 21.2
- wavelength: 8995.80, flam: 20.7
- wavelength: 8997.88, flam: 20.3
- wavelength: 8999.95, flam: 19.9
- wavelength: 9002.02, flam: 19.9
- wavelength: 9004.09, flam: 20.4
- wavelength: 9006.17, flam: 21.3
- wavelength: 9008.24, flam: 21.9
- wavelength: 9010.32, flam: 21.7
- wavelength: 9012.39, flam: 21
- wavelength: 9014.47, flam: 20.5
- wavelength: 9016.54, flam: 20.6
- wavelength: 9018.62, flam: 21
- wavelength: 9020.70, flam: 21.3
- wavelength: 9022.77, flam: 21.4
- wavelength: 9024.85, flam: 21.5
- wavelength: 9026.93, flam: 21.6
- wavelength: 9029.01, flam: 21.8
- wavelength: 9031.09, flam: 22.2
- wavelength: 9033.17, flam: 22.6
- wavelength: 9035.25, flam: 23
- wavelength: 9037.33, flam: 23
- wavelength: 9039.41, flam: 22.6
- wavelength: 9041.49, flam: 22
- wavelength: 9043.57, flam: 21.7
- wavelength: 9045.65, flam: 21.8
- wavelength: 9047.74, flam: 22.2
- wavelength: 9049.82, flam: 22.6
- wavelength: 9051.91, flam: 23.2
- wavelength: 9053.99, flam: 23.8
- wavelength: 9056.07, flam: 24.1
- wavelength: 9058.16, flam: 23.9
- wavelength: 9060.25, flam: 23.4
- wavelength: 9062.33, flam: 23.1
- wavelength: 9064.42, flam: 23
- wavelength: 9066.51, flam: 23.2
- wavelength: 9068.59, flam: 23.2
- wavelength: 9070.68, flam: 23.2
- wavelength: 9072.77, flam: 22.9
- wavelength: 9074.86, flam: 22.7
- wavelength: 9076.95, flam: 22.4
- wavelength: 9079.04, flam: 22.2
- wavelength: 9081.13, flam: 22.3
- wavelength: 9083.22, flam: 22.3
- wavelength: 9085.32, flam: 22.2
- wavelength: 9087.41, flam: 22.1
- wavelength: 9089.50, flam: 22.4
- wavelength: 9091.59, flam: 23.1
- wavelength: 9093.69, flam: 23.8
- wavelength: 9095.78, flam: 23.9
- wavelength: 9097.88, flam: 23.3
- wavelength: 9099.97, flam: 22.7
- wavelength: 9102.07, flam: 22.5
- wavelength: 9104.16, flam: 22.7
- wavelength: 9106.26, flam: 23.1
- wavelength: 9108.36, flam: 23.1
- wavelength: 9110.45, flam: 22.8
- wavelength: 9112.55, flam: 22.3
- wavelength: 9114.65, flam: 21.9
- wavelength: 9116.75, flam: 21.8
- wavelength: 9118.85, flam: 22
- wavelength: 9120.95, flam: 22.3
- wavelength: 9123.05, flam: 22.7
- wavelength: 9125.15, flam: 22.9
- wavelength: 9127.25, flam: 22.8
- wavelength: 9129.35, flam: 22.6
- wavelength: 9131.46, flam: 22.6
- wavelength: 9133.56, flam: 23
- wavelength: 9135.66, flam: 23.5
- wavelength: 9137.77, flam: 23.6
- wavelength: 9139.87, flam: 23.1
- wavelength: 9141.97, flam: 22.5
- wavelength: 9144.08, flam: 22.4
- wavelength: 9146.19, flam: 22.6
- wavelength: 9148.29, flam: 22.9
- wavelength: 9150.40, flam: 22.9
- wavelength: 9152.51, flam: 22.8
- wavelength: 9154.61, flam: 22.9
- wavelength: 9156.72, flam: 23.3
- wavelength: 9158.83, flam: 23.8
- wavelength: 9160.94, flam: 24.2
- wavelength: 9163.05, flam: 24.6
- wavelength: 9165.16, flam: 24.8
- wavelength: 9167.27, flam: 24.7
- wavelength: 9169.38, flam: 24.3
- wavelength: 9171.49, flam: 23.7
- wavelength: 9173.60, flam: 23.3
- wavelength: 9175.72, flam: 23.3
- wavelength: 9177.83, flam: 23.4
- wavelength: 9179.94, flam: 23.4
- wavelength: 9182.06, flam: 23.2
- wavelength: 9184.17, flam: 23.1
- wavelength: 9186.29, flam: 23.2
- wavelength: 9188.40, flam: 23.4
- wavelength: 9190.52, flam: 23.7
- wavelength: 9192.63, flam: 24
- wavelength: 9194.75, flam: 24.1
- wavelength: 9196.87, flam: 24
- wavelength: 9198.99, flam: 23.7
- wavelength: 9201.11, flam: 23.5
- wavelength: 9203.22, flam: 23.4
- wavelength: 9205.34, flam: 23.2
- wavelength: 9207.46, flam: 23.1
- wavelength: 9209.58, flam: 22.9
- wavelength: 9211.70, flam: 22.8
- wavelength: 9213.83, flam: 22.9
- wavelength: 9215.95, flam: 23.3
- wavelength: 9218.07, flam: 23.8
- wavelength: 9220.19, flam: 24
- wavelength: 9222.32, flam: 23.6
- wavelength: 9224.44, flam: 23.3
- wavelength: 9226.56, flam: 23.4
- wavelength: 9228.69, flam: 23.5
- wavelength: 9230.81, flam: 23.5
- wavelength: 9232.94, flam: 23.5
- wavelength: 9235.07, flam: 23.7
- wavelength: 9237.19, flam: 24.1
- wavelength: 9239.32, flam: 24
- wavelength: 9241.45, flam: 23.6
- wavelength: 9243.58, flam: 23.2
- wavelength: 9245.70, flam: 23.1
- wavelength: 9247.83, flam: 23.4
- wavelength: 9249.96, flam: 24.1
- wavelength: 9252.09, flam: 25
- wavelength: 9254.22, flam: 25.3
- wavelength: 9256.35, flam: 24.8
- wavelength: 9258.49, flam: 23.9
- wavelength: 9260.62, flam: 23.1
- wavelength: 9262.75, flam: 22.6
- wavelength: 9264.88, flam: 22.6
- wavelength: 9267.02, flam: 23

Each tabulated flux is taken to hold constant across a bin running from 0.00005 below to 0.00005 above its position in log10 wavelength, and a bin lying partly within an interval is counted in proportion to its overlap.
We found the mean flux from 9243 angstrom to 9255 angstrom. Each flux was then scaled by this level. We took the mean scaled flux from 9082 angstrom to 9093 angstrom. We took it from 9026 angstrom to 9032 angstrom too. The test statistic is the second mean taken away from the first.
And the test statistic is 0.02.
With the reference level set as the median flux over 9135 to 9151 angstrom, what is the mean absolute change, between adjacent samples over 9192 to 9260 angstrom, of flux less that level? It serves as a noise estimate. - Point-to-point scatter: 0.281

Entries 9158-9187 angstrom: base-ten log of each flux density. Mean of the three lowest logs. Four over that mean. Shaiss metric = 2.93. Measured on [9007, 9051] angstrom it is 3.04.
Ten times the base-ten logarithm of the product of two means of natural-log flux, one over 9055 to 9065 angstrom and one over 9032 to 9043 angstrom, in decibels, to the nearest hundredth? 9.93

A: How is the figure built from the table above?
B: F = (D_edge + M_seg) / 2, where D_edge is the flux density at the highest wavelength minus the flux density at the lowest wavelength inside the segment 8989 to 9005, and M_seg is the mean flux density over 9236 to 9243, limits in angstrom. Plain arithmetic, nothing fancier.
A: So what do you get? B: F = 11.3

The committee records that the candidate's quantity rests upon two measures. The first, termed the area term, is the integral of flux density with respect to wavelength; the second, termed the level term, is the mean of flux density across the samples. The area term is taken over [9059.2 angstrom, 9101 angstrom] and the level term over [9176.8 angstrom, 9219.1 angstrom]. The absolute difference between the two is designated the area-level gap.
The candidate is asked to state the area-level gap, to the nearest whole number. 933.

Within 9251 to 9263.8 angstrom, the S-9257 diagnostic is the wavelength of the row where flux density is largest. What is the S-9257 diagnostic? 9254.22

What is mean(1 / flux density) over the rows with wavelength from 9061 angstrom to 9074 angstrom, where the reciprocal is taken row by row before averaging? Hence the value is 0.0433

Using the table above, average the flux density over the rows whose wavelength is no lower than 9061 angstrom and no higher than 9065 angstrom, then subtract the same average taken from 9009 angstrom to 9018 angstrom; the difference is 2.1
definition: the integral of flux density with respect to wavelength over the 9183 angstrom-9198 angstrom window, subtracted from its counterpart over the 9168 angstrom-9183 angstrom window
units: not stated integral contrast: -2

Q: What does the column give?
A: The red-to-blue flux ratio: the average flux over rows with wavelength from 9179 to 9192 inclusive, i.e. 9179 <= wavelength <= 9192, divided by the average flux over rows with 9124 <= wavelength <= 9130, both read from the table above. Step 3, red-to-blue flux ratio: 1.02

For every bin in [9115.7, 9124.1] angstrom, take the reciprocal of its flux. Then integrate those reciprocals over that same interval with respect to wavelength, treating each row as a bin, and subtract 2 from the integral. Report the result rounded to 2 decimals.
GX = -1.62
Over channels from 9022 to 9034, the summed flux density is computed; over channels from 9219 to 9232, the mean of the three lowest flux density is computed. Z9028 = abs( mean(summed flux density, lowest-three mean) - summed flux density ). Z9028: 54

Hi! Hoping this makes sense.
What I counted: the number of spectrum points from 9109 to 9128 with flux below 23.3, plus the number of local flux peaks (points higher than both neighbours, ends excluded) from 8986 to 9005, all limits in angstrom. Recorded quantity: 10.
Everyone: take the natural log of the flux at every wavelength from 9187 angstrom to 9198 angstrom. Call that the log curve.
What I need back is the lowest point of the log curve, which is 3.15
